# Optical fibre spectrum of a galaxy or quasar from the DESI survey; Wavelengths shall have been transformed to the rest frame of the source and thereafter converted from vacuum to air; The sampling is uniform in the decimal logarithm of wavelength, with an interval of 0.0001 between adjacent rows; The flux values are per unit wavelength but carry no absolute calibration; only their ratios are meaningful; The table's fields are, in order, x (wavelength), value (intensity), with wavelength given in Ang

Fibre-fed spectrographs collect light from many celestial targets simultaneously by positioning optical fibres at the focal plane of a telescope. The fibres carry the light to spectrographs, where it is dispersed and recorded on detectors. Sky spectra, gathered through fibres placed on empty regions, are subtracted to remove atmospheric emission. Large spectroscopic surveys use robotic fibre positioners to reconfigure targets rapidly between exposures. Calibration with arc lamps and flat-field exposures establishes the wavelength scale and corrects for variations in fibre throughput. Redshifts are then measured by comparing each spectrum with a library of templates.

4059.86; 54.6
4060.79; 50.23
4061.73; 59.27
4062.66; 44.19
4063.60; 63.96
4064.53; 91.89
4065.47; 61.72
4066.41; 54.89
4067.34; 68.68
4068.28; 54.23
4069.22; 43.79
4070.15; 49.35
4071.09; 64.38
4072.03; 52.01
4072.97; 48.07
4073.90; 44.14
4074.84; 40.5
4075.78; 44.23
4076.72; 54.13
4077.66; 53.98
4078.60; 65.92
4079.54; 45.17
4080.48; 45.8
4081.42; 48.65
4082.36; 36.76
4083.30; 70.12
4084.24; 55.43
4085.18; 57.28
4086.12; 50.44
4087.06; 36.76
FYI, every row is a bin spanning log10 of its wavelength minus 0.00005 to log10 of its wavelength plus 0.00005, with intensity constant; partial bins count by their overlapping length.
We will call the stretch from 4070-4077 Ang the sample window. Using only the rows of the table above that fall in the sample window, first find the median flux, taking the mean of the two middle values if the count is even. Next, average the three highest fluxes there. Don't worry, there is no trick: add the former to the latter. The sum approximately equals 106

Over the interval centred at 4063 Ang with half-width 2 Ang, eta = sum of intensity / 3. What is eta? 86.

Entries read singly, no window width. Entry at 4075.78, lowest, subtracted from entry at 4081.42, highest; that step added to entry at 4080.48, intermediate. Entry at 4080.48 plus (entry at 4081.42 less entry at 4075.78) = 50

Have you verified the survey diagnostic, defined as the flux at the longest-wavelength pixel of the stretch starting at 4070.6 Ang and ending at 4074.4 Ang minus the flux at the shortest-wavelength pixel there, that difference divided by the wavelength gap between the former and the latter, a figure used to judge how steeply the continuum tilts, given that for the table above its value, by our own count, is -7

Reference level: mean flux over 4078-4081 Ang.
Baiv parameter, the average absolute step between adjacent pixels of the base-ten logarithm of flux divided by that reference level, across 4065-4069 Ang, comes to 0.084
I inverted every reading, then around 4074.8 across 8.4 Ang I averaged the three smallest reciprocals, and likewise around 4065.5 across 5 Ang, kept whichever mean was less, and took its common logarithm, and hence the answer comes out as -1.86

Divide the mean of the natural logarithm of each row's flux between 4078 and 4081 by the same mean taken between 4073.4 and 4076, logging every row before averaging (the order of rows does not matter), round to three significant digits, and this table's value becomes 1.05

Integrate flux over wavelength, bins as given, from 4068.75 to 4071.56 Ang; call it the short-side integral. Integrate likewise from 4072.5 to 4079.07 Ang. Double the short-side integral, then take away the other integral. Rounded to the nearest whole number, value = -34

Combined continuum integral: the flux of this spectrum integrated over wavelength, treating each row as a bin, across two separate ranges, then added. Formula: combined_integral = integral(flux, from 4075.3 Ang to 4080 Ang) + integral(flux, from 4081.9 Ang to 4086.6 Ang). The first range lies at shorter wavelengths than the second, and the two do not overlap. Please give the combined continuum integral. 501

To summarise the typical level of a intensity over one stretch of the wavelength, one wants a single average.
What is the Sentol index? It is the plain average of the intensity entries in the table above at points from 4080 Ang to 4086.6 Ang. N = 52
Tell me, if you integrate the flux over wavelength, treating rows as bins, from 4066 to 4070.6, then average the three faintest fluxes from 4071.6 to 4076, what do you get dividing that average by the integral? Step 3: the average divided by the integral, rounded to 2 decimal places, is 0.17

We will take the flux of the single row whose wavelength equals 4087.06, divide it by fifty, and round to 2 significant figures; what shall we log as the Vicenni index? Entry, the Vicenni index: 0.74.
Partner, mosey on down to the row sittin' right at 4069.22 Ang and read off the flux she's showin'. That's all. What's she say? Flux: 43.79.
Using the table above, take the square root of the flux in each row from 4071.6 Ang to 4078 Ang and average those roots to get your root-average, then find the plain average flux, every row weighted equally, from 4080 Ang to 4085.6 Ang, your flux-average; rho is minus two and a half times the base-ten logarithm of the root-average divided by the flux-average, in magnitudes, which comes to 2.20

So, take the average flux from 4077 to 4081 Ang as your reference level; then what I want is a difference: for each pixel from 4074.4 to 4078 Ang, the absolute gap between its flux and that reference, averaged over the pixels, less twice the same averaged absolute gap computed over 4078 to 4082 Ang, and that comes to -10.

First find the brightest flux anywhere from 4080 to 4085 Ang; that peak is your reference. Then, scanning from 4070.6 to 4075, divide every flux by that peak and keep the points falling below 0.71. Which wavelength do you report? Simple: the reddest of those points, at 4074.84 Ang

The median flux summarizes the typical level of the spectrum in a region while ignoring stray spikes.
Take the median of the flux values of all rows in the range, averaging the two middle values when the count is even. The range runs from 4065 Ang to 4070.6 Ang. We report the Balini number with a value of 55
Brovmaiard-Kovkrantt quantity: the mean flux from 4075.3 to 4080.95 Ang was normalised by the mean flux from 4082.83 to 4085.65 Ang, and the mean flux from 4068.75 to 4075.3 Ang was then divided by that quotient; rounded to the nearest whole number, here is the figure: 58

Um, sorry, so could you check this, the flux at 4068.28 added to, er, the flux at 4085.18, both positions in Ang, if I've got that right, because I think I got 112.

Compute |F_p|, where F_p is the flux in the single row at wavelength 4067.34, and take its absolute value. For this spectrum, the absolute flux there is 69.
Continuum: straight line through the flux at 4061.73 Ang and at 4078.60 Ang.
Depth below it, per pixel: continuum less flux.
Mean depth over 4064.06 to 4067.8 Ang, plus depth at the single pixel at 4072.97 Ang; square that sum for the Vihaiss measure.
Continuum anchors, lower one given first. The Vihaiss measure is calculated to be 53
